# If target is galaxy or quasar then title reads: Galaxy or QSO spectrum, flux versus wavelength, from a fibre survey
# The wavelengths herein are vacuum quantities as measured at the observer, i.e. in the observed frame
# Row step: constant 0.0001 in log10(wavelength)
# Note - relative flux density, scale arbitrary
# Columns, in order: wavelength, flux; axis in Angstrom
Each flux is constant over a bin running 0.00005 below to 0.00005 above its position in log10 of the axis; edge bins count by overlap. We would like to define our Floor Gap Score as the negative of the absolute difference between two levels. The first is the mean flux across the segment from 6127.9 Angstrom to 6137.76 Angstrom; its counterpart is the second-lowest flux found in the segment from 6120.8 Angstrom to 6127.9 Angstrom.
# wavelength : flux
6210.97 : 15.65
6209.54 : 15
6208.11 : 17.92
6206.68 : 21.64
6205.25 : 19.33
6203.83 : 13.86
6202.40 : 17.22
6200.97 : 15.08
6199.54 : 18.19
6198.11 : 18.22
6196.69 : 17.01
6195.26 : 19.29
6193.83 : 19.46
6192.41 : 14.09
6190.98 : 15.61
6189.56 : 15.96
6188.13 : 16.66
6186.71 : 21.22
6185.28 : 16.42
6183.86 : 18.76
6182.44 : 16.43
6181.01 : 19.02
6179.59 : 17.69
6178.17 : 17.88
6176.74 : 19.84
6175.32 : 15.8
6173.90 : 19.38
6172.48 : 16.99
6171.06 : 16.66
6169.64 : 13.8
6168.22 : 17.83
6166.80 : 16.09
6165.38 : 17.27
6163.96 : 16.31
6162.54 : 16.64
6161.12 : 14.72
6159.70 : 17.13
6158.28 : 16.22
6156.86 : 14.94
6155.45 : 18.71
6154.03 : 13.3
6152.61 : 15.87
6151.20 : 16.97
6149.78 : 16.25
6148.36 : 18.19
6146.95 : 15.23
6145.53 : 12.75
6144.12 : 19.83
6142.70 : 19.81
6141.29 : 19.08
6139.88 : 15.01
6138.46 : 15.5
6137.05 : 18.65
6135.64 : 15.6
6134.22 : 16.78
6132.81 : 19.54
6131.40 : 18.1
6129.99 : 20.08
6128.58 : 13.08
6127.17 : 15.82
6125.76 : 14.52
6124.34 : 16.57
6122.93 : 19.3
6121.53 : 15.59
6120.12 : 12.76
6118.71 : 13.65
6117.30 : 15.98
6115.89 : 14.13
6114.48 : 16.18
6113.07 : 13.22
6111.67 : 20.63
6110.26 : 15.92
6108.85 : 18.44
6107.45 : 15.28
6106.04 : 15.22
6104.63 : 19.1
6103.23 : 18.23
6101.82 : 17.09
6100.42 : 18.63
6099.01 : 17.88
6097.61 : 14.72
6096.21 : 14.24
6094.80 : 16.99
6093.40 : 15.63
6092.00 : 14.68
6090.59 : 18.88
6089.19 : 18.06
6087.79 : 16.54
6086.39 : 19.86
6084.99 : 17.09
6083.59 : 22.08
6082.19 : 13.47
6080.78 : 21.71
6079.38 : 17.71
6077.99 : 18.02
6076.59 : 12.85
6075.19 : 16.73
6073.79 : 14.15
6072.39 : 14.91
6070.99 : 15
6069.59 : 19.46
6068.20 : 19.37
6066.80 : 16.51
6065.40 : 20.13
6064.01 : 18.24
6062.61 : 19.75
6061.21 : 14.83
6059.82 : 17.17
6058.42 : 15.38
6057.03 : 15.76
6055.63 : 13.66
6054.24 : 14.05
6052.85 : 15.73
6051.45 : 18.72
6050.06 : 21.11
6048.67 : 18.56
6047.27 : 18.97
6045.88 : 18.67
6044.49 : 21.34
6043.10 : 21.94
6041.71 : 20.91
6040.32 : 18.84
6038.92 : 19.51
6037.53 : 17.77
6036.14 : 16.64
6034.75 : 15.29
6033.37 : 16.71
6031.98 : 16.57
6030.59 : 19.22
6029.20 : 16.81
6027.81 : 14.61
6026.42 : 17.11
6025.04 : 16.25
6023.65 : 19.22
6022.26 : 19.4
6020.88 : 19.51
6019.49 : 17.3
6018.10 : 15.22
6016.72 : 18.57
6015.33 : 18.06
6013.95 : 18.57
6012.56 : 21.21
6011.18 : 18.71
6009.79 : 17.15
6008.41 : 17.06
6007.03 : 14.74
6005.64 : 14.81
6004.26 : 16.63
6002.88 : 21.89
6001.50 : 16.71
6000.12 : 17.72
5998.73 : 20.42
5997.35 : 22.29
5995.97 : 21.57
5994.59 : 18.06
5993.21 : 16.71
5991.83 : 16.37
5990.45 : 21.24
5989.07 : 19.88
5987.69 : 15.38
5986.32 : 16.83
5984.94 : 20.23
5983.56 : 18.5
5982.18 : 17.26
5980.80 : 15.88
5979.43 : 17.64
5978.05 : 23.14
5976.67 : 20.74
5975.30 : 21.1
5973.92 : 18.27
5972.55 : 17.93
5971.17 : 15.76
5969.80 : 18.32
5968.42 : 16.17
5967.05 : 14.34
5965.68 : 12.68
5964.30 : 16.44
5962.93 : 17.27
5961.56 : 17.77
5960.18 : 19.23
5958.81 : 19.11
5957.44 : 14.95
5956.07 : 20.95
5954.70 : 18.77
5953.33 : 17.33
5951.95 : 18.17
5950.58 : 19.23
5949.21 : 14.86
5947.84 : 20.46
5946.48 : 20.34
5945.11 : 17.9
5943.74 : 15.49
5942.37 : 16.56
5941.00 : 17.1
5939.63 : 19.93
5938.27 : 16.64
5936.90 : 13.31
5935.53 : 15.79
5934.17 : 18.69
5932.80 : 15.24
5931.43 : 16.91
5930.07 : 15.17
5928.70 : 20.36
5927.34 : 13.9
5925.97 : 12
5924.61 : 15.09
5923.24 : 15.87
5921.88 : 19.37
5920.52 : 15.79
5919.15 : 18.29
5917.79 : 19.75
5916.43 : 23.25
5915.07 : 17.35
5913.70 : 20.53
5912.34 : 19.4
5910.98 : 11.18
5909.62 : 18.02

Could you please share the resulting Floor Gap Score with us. -1.8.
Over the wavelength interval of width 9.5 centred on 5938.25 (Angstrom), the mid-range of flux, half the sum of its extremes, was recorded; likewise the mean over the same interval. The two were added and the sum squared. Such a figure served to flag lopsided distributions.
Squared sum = 1121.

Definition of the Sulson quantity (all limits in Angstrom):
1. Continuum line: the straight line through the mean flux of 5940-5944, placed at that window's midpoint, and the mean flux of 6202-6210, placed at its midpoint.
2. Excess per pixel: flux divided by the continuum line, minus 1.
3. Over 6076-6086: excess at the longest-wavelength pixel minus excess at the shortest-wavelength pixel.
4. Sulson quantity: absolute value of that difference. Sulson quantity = 0.25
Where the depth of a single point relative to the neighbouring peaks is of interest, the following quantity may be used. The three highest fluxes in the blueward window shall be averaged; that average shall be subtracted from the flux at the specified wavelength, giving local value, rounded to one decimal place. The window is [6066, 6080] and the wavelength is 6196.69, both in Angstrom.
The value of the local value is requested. -1.9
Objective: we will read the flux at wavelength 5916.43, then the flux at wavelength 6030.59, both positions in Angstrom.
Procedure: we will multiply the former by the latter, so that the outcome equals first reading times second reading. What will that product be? 447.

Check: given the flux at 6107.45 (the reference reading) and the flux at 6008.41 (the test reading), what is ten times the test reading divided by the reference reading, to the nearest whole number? 11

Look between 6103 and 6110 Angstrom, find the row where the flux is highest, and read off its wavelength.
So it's 6104.63 Angstrom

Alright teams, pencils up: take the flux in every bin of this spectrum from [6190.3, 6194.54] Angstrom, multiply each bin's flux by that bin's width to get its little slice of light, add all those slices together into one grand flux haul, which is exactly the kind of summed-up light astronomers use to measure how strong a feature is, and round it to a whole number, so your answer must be 70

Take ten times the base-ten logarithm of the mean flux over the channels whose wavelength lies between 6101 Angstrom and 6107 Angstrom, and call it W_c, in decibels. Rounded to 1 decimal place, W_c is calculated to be 12.4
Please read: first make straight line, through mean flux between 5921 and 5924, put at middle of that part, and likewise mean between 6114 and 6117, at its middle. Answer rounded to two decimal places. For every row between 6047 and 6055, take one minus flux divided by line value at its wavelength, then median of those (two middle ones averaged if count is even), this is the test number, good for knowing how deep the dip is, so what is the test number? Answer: -0.17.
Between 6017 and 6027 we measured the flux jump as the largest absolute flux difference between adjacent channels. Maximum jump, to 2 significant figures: 3.0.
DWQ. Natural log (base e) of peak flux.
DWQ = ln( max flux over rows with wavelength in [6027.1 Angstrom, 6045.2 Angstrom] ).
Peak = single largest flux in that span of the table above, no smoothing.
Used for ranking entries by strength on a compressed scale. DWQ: 3.09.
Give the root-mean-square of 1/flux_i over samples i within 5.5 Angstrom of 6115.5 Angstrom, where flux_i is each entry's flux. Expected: 0.0673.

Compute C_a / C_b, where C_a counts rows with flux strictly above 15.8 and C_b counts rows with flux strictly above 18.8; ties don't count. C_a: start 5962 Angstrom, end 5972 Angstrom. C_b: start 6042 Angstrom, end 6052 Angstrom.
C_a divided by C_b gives 1.0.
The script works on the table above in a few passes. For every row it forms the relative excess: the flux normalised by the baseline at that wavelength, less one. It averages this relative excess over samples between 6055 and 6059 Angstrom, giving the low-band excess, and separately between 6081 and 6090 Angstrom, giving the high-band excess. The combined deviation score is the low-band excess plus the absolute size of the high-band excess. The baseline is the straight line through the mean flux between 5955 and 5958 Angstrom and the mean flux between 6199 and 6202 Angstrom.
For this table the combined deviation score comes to -0.11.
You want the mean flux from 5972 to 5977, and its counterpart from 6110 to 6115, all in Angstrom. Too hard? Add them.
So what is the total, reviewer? 36.0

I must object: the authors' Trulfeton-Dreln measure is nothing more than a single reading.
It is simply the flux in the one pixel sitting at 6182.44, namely 16.43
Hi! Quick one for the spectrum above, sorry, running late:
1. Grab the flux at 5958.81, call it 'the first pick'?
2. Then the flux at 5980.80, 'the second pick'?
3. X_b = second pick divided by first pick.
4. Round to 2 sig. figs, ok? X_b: 0.83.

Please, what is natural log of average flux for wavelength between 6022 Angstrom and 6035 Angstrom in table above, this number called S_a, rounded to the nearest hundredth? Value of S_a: 2.84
